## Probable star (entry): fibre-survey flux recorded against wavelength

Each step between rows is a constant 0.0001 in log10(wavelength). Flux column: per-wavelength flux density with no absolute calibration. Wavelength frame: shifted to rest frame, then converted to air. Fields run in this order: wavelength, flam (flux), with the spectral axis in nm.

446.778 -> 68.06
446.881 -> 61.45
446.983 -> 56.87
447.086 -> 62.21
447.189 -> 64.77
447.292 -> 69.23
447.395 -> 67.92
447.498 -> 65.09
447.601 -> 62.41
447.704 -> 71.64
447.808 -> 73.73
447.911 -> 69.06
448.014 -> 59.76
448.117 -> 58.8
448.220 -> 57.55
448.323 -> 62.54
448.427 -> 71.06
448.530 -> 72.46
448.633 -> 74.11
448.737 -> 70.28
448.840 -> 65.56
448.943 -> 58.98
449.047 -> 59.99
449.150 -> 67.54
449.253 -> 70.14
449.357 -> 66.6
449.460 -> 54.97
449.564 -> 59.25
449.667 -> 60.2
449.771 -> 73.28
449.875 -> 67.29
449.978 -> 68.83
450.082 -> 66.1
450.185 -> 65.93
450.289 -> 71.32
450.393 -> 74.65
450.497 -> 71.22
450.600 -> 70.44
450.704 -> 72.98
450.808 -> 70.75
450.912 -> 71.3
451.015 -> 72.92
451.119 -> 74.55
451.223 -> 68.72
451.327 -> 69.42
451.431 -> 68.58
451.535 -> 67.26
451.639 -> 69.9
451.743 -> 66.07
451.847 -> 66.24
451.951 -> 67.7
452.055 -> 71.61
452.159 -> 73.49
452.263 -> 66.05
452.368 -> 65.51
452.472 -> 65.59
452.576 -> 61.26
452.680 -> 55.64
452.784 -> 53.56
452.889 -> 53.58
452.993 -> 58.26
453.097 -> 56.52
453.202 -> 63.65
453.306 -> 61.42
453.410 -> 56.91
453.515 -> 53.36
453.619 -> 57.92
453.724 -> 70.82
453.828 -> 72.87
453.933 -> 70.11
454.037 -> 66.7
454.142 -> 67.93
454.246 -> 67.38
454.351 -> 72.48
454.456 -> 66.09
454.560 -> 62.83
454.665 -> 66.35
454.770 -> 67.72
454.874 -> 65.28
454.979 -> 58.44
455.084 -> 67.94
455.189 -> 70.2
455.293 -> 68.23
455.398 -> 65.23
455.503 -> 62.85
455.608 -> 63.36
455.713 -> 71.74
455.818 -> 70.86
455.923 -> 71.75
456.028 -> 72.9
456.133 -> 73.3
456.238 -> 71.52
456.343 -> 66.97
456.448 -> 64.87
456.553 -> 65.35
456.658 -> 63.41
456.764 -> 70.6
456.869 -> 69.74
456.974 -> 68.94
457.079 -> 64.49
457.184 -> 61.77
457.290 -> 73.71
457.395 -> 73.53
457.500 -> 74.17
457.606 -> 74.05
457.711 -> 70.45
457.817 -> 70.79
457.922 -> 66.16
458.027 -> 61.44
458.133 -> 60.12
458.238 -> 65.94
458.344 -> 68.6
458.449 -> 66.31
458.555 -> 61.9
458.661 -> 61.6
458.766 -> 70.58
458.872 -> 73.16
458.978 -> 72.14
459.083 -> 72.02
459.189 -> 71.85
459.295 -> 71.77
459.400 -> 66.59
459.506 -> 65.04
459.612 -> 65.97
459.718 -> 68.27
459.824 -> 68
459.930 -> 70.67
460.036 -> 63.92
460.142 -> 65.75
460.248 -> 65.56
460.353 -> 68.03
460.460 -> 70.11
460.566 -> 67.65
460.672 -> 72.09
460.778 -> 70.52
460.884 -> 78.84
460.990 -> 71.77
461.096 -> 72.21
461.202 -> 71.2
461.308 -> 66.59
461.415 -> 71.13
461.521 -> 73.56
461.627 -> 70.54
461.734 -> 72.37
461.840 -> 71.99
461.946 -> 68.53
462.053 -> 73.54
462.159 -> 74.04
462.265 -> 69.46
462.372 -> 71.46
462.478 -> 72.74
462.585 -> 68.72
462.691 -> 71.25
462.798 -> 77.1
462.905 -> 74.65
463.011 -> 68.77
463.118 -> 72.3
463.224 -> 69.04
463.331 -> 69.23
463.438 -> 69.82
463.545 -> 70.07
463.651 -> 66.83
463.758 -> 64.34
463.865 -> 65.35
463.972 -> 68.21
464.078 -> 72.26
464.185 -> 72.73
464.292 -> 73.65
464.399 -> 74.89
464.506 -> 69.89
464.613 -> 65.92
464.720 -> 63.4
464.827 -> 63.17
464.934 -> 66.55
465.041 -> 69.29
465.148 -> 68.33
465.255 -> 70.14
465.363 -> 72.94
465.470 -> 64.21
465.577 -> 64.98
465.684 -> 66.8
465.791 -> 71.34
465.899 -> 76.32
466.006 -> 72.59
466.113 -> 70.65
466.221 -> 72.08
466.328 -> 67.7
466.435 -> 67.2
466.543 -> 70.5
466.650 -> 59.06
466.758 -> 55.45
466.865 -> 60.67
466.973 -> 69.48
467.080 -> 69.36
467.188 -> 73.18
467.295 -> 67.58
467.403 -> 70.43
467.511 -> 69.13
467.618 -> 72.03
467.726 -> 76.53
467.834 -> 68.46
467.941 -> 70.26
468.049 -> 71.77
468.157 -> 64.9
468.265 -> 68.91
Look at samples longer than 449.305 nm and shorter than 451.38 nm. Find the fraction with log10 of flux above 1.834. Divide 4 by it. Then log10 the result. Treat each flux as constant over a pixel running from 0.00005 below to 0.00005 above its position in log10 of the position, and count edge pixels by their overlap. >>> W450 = 0.79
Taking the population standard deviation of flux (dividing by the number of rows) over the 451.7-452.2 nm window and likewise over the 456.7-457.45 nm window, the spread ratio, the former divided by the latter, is 0.73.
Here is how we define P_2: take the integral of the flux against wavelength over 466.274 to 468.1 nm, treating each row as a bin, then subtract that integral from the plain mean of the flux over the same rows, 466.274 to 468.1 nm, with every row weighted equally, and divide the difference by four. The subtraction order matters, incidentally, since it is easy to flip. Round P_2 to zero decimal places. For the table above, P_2 -14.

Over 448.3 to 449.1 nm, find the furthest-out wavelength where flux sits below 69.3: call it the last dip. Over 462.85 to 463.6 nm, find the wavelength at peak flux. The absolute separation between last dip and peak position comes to 13.86 nm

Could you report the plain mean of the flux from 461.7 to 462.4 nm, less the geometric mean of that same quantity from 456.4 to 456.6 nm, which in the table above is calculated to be 6.5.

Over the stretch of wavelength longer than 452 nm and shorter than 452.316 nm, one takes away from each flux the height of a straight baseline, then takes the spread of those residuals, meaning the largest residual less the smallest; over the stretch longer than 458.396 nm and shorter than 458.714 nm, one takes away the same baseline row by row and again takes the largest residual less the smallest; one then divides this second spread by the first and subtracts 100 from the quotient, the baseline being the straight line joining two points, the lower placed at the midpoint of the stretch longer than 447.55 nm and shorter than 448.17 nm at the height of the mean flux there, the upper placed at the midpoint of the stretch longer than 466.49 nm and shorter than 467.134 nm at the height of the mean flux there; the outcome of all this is -99.4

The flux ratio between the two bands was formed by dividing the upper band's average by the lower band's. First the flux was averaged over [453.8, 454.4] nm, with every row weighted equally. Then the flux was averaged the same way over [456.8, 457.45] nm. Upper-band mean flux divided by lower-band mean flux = 0.99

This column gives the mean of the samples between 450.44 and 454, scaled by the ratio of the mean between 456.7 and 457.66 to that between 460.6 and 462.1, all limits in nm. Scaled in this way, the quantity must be 64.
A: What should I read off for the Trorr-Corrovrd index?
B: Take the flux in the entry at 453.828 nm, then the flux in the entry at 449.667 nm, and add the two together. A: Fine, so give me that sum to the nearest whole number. 133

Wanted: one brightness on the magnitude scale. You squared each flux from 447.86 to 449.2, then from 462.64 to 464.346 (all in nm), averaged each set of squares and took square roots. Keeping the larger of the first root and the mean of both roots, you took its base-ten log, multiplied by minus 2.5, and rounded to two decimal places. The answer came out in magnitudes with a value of -4.58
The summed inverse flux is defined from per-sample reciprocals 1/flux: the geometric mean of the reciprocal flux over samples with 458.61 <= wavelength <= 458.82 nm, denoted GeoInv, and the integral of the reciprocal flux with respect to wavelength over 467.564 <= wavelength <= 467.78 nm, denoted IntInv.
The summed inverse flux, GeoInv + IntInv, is 0.0181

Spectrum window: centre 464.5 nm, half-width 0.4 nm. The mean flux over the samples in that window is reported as 69.1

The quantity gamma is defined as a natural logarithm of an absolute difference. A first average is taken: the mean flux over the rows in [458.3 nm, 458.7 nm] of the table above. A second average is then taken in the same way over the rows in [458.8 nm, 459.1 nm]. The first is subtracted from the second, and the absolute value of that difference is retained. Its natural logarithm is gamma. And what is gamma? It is 2.1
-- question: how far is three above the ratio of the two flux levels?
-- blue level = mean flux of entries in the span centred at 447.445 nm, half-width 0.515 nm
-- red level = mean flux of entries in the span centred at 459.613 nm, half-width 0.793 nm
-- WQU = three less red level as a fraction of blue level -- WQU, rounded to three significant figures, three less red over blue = 1.97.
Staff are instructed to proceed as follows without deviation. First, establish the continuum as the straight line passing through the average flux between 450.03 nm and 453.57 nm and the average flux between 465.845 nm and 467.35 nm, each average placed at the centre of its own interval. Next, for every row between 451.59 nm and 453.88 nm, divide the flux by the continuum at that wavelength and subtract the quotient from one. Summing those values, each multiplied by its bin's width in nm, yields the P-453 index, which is 0.10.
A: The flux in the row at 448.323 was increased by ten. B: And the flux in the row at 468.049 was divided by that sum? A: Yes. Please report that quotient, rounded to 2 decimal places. 0.99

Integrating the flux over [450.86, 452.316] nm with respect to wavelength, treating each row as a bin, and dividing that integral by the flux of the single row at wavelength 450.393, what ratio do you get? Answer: 1.4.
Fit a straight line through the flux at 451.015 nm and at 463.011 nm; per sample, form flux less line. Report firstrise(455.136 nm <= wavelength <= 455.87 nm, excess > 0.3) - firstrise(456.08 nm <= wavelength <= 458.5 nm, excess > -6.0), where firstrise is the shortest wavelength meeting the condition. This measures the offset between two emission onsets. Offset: -0.42 nm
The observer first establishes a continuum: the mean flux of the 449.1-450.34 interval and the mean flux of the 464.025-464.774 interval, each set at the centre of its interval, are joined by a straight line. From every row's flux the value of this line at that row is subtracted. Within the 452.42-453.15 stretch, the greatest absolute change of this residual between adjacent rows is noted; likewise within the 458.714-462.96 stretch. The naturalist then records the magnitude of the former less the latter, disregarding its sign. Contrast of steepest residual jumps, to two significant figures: 2.6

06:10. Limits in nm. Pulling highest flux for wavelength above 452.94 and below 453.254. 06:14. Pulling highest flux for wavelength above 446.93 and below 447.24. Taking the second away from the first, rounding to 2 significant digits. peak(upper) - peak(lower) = -1.1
